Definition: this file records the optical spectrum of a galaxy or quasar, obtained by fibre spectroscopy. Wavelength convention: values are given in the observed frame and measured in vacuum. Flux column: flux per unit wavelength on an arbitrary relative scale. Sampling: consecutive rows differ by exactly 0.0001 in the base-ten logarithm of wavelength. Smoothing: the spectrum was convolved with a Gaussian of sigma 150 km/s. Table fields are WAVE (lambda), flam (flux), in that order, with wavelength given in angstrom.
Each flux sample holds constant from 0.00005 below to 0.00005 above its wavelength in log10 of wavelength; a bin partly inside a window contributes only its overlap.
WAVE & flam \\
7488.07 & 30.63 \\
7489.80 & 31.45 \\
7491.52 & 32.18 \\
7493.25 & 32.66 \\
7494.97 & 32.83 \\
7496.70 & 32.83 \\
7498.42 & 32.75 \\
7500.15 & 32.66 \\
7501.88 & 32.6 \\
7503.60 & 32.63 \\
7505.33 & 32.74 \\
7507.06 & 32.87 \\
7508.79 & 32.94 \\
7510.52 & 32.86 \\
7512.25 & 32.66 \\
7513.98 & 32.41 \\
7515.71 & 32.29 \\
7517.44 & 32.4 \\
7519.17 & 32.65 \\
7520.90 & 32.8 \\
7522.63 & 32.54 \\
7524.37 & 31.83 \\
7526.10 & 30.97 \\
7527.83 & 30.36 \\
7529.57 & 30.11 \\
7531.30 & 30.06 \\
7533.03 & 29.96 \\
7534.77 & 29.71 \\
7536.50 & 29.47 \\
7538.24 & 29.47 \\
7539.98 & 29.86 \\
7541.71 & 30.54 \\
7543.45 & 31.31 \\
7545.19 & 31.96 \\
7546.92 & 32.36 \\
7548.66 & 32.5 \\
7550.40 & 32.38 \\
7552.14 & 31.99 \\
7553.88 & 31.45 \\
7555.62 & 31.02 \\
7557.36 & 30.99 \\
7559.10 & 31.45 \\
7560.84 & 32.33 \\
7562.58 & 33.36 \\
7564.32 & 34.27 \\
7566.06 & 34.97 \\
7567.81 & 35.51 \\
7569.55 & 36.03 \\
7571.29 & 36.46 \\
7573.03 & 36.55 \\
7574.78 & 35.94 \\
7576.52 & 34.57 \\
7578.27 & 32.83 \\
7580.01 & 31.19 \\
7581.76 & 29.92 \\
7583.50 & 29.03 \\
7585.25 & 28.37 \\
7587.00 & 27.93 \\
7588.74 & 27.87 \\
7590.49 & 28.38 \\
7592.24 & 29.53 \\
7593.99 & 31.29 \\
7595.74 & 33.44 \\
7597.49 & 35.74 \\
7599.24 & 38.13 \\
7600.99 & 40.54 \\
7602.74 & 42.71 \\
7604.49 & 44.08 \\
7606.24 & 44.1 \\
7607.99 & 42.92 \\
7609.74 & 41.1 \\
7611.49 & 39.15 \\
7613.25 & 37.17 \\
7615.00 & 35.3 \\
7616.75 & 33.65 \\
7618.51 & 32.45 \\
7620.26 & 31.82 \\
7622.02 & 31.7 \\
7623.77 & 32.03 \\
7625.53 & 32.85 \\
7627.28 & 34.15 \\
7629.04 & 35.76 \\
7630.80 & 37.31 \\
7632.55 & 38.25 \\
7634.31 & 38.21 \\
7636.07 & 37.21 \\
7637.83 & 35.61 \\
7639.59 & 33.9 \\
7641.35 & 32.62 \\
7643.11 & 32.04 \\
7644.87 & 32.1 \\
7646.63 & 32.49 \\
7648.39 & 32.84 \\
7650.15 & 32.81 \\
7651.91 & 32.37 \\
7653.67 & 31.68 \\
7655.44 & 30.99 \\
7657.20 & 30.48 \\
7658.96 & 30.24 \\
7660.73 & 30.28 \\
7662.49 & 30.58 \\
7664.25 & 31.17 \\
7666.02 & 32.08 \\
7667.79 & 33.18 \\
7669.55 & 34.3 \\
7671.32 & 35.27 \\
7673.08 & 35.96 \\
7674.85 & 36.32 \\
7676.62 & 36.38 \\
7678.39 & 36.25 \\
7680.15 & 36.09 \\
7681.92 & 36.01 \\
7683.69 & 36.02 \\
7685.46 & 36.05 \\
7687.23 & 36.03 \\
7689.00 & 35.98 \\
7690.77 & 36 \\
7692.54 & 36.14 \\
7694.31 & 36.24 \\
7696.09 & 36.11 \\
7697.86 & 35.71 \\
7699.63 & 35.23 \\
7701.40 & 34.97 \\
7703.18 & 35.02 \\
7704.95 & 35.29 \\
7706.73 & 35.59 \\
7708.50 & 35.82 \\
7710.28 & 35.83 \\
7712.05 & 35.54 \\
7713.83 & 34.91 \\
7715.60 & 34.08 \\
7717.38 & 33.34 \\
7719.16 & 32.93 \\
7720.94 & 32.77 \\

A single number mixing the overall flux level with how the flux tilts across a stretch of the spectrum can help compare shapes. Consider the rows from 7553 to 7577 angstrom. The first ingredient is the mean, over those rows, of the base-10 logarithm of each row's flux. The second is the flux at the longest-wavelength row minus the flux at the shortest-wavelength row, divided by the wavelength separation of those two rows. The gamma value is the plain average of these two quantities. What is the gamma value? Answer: 0.83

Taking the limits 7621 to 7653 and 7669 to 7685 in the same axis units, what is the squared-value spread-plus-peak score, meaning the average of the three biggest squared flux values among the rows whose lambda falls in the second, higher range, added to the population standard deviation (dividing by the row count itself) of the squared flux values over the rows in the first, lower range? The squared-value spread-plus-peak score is 1475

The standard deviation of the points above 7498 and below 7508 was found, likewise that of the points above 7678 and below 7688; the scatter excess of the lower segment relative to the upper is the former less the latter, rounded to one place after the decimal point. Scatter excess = 0.0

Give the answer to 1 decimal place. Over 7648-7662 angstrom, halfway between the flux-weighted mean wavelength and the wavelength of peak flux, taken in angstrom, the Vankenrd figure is 7651.4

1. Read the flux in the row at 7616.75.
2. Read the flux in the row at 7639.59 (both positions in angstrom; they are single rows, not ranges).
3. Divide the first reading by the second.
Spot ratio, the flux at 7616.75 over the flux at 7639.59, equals 0.99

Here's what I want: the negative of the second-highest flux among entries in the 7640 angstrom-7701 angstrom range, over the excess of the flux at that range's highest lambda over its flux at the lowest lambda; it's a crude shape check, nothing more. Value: -14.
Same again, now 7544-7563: -23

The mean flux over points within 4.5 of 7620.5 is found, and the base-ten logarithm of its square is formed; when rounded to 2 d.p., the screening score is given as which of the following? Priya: 3.02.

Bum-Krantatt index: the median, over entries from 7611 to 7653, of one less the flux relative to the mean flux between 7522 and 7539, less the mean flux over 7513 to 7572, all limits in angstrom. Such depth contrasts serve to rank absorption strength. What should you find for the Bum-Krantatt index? -32.1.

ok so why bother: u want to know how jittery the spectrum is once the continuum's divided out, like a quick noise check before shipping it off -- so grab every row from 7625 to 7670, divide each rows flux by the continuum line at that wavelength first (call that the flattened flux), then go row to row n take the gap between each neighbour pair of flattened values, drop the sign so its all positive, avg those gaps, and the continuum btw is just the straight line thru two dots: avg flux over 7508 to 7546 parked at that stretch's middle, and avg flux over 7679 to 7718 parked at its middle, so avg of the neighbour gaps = 0.022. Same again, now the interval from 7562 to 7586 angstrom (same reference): 0.027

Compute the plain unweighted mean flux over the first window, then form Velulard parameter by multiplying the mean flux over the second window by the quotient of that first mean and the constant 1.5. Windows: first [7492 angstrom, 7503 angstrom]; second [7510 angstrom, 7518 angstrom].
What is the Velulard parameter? 709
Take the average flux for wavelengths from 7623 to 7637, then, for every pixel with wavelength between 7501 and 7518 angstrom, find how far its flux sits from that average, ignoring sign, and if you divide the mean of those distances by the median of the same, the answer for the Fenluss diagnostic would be 1.00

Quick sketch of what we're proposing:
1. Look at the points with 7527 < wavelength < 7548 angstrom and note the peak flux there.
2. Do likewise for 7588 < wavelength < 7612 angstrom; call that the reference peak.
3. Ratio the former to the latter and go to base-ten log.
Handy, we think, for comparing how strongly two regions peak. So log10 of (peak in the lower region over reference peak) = -0.134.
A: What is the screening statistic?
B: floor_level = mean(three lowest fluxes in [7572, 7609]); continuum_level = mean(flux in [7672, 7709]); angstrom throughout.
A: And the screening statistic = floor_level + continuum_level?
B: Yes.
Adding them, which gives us 63.9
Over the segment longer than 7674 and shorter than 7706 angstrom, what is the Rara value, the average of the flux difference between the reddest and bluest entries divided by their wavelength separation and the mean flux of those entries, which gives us 17.9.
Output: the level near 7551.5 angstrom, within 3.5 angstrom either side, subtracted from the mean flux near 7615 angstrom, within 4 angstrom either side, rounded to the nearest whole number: 3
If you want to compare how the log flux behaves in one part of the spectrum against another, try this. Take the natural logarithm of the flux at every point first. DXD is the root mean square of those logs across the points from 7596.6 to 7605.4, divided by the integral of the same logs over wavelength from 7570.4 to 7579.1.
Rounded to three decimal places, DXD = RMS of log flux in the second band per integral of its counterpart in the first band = 0.119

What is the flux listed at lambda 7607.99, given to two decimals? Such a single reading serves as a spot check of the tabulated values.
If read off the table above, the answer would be 42.92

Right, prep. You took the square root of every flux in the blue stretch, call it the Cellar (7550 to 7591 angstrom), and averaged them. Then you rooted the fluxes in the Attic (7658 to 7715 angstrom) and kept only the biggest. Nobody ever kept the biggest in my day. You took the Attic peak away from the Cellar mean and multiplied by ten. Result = -3.5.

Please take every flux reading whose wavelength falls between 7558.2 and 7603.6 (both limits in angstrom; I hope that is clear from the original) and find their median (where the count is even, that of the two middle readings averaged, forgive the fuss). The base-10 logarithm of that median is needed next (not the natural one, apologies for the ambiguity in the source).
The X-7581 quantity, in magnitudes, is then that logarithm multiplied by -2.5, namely -3.81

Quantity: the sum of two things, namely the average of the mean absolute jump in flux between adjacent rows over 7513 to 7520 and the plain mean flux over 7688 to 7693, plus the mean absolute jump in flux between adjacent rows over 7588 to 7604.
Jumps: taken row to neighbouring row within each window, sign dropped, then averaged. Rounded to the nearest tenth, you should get 20.0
